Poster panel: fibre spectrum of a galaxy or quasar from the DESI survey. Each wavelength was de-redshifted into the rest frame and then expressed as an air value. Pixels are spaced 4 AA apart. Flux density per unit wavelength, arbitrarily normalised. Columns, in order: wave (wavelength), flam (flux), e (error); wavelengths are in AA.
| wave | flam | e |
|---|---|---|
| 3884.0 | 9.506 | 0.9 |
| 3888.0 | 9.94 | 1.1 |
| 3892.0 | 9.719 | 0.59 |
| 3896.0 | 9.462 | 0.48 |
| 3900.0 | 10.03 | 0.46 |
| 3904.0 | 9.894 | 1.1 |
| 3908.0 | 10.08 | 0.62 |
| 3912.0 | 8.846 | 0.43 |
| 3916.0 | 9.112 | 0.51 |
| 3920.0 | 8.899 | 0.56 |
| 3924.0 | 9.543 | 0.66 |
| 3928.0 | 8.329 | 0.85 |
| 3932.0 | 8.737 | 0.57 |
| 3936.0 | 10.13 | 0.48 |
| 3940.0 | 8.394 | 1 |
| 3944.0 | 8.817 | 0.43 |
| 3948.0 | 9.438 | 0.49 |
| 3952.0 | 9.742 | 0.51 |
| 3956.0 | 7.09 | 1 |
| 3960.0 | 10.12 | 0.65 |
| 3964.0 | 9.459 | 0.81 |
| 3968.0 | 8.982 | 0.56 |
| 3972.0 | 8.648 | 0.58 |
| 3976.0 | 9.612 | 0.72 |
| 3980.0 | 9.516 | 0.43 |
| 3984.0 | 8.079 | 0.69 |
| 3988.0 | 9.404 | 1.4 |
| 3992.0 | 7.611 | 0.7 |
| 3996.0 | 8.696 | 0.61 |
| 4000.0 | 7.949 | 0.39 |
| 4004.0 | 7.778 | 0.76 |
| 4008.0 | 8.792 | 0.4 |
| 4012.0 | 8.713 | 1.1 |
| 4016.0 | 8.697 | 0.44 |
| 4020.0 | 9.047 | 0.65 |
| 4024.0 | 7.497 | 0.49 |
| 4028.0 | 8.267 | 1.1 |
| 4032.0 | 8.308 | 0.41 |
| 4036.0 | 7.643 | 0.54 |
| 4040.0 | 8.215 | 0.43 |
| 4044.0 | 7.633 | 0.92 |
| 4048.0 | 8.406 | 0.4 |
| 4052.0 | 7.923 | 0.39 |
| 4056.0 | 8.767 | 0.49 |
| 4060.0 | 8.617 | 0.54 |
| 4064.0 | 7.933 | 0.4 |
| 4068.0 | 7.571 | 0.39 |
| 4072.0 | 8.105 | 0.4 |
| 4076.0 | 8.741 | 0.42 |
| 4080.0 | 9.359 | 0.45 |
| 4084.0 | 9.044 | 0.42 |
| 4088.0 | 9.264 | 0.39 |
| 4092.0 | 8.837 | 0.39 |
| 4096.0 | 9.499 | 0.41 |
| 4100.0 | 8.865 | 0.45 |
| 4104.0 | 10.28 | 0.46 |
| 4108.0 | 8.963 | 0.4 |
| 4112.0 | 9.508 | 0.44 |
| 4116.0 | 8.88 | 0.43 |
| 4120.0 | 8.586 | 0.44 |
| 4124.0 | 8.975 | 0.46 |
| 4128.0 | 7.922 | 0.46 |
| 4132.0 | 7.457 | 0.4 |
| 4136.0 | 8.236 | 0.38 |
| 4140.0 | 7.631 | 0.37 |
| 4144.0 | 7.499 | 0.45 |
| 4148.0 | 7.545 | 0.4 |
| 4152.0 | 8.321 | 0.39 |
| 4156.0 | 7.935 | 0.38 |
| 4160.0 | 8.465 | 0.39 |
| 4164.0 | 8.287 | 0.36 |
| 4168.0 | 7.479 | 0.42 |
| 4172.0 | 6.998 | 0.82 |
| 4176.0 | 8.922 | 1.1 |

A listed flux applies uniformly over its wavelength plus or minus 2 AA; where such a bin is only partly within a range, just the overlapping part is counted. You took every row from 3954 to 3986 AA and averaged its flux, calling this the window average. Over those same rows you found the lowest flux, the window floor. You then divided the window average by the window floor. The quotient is 1.26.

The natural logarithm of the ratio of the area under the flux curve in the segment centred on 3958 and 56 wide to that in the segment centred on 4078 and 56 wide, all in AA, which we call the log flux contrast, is 0.032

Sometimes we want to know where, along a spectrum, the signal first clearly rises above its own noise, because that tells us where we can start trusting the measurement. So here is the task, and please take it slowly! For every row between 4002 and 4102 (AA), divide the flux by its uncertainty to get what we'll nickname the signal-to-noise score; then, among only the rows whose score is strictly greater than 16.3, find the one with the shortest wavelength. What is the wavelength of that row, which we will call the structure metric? 4008.0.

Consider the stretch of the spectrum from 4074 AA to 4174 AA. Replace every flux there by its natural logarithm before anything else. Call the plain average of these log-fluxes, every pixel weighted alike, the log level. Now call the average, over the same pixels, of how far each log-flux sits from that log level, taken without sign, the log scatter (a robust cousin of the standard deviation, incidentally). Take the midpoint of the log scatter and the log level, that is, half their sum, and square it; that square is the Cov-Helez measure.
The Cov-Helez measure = 1.23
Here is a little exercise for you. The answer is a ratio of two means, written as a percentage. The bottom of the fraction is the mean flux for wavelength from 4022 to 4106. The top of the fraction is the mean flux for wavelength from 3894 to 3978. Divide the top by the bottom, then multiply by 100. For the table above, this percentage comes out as 108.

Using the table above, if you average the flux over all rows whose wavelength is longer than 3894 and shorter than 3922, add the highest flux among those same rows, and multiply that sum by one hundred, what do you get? 1955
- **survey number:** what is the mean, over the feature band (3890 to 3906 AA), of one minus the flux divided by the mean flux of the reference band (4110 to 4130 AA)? -0.11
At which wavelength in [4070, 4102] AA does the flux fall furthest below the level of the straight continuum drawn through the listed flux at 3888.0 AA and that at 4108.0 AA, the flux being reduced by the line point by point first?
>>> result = 4072.0 AA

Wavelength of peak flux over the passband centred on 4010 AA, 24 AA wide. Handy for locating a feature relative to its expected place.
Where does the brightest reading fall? 4020.0 AA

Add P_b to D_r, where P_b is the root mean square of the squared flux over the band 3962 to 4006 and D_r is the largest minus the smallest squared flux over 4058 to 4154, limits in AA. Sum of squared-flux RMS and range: 127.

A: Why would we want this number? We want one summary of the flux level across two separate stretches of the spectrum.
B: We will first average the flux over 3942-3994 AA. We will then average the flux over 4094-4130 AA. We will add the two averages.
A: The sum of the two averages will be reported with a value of 18.0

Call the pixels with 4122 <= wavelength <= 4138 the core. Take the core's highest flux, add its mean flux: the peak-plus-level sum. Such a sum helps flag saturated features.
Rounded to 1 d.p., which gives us 17.1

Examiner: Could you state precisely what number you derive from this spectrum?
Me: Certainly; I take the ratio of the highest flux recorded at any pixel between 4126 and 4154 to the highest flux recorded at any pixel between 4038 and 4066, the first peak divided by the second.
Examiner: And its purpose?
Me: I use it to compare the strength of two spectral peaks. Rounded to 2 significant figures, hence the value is 0.95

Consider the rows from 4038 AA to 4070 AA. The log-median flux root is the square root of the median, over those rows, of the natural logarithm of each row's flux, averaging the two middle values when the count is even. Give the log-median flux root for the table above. 1.445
